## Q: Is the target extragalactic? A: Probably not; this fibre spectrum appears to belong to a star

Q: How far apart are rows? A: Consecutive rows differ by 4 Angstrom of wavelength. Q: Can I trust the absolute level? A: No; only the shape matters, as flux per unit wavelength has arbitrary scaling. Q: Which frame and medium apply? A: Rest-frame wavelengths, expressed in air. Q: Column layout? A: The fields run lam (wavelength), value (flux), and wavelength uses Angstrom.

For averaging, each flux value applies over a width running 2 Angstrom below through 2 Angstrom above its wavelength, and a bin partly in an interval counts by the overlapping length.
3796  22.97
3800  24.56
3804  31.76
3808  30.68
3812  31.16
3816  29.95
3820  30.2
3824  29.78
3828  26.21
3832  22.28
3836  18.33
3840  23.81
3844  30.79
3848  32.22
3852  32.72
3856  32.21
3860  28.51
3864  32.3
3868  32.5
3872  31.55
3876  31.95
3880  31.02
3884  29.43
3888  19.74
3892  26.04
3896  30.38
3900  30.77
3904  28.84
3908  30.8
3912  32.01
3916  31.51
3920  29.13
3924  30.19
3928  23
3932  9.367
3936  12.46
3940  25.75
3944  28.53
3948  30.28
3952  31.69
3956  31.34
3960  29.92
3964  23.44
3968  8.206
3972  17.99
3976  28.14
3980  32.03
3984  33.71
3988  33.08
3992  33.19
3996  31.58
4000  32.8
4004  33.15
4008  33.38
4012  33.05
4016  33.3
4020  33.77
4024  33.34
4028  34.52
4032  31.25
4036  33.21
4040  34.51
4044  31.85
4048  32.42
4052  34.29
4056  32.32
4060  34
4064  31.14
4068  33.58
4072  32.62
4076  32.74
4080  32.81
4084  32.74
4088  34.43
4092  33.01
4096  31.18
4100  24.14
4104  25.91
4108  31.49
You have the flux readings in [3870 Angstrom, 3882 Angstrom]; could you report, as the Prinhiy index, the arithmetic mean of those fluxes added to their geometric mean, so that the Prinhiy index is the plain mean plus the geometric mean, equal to 63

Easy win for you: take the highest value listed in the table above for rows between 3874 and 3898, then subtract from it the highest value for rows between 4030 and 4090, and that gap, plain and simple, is -2.6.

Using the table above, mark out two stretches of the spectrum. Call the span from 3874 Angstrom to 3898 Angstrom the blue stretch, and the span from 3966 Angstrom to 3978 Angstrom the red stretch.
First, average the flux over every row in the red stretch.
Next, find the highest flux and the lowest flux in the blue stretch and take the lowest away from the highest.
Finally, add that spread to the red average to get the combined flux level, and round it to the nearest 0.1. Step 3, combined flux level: 30.3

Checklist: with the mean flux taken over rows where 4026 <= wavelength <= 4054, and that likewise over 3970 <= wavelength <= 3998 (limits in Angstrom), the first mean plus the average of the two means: 64.7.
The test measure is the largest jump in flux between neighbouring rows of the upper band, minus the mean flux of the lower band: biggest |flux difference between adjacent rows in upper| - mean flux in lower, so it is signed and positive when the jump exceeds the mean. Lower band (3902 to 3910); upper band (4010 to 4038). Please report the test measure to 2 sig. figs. -27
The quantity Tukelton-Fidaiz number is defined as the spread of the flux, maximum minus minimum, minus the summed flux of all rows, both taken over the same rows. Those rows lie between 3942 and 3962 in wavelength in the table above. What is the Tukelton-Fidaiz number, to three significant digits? -149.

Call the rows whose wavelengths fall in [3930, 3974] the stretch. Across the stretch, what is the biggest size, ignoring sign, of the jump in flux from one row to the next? 15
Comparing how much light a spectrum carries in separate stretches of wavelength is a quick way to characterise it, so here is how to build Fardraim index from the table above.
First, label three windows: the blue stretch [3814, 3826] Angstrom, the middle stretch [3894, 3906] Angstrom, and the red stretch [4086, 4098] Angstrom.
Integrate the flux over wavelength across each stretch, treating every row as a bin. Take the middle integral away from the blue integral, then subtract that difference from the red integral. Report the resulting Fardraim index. 395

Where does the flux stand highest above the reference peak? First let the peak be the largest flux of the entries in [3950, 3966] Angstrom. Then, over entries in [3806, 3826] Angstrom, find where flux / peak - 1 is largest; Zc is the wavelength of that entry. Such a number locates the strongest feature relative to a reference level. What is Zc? 3812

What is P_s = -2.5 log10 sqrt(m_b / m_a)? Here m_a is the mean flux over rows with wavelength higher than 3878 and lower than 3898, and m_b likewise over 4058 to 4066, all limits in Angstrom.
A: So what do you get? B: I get -0.10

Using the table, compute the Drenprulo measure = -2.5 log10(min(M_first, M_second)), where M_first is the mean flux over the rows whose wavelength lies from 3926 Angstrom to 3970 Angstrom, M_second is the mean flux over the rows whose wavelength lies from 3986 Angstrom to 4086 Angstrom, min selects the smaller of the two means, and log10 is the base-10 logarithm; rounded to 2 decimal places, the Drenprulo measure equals -3.41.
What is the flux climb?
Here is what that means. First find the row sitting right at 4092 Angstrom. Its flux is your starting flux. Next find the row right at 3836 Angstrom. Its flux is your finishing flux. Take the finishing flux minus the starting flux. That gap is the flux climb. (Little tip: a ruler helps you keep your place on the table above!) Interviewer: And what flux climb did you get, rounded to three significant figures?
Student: -14.7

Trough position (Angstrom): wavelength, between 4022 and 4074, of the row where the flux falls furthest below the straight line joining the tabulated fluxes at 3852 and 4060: 4064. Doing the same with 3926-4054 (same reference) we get 3968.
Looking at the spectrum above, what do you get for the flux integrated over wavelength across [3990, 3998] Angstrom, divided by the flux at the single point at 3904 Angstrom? 9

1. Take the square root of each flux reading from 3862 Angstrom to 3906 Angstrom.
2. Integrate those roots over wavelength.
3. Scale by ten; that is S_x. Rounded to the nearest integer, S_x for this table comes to 2385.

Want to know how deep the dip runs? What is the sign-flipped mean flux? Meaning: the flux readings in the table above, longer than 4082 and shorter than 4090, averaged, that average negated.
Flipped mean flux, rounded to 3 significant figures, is -33.6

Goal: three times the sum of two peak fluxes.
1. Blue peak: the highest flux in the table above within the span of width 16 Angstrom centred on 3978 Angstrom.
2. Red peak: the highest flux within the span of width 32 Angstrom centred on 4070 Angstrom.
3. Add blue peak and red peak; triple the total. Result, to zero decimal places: 203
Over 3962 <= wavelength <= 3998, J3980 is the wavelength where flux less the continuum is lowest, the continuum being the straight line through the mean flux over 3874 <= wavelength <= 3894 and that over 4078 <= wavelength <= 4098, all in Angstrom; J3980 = 3968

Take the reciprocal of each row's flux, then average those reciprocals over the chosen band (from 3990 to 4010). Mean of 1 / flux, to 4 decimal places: 0.0305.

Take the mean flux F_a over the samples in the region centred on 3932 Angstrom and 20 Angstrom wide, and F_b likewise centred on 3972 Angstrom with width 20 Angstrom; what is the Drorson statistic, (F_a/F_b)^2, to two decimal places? 0.84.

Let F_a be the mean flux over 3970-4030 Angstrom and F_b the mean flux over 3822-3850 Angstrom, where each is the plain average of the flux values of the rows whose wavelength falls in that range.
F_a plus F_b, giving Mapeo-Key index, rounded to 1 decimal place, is 58.0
